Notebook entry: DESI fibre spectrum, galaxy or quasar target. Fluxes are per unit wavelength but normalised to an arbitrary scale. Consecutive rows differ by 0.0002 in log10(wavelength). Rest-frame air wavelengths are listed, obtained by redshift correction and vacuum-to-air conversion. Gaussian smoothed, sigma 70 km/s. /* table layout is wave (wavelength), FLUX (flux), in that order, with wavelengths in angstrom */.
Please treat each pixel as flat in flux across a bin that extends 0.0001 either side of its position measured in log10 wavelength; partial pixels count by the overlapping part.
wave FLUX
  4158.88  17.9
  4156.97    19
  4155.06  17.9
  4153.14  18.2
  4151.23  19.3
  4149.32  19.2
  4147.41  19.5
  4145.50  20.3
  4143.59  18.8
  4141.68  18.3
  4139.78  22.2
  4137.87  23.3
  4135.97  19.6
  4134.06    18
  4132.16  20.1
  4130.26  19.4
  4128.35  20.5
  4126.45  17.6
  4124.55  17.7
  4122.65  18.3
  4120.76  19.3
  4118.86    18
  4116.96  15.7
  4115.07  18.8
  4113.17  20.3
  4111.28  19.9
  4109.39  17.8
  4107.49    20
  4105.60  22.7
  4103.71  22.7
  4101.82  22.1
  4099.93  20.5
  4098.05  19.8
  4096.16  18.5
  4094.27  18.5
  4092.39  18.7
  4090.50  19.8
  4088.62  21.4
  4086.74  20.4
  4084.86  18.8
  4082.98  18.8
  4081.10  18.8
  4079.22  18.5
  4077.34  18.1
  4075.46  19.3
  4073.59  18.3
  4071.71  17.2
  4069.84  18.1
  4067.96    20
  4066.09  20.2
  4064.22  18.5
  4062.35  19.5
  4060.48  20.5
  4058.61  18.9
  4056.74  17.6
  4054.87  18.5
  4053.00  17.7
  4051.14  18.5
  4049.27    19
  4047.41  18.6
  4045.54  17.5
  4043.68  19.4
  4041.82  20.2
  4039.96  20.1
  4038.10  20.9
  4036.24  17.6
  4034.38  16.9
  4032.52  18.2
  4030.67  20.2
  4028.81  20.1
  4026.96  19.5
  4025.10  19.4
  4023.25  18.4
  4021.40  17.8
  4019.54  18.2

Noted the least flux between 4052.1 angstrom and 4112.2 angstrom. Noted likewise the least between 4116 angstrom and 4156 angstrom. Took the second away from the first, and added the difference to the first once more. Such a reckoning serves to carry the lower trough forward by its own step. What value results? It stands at 18.7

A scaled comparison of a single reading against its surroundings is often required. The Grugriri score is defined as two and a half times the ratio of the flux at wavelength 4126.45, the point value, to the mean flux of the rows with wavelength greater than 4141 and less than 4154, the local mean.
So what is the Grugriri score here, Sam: 2.3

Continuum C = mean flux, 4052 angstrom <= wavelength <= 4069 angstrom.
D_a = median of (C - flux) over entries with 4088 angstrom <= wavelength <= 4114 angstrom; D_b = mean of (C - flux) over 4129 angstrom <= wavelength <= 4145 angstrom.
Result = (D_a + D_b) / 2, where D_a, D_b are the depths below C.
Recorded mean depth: -0.9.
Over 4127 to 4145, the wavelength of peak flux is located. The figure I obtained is 4137.87 angstrom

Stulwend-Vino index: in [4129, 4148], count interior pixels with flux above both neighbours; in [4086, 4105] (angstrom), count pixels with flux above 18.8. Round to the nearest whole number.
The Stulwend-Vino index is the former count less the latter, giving -4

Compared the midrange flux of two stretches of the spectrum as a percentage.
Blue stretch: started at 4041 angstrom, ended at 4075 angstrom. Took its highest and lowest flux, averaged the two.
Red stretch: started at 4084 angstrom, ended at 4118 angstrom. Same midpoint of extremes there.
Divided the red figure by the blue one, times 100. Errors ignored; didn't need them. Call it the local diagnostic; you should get 102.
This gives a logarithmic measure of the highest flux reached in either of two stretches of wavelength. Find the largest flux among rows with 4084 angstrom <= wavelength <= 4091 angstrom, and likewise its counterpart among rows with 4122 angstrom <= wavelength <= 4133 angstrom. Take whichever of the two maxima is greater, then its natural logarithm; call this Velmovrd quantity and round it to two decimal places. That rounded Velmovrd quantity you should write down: 3.06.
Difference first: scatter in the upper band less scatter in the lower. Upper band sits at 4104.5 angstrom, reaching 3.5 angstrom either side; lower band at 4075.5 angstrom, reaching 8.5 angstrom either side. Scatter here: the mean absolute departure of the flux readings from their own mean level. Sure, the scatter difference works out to 0.4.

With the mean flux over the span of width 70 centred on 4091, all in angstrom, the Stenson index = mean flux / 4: 4.81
